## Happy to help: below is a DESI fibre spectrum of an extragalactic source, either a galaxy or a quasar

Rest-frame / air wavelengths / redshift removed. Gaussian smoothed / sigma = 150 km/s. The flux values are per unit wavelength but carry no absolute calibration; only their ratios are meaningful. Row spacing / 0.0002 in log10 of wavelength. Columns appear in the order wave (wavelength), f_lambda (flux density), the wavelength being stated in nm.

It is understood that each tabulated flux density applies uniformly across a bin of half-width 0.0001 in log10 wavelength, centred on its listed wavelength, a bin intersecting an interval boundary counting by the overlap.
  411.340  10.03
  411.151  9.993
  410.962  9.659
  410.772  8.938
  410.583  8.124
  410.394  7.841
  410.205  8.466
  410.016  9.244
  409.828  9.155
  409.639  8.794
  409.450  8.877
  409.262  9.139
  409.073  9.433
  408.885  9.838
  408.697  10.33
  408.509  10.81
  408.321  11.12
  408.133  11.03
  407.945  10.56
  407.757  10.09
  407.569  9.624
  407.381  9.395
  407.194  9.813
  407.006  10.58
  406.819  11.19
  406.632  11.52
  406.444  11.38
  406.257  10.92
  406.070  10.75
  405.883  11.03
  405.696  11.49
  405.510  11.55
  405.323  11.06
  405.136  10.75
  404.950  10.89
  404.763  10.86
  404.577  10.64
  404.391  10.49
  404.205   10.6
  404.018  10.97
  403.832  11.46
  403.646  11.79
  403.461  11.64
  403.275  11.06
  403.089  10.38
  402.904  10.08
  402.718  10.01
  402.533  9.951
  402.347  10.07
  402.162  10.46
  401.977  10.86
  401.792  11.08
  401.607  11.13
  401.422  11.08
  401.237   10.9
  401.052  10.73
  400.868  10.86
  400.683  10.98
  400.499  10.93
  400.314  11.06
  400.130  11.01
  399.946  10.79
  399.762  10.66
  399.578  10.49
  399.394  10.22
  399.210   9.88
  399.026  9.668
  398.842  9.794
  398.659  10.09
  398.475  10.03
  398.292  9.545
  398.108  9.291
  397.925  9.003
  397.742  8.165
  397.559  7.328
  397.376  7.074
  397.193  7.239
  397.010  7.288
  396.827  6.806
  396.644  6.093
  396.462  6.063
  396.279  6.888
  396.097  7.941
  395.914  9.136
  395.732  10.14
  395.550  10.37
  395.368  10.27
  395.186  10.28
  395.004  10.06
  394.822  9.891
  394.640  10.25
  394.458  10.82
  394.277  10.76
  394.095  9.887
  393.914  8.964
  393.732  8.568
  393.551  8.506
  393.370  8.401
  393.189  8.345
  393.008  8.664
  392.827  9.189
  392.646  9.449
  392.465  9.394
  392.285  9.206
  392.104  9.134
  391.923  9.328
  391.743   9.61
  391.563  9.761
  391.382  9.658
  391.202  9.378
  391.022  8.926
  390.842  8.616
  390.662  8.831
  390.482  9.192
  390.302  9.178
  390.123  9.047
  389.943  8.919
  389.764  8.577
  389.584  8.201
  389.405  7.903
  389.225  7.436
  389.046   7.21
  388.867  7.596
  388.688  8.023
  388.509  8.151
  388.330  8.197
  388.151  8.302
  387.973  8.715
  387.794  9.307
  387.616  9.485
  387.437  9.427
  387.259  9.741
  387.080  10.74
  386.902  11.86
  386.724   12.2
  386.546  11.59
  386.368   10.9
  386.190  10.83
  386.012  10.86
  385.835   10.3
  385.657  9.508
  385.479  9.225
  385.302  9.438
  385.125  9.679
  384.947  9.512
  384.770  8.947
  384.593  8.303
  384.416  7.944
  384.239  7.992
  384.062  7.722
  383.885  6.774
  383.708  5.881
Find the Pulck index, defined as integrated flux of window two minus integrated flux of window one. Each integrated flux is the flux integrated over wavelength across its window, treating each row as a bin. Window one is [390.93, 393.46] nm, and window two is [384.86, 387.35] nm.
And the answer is 3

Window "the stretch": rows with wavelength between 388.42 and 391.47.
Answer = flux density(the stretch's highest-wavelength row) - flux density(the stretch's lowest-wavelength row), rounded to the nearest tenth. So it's 1.5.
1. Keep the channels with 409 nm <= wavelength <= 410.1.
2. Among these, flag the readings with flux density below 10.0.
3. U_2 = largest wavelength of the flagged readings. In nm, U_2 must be 410.016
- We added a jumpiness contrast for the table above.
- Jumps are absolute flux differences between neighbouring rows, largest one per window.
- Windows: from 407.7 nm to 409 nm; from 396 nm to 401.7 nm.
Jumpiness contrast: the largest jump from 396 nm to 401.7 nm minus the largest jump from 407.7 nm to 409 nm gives 0.6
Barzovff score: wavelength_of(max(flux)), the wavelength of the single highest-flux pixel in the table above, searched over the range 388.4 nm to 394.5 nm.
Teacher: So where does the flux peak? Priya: 394.458 nm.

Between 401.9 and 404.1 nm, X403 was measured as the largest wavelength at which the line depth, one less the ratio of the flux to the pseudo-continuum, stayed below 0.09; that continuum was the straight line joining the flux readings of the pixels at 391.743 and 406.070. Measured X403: 404.018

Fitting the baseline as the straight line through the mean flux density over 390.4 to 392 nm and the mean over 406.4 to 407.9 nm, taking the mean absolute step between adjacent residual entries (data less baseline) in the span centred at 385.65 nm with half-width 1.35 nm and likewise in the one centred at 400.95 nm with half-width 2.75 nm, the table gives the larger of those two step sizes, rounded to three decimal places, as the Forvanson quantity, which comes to 0.392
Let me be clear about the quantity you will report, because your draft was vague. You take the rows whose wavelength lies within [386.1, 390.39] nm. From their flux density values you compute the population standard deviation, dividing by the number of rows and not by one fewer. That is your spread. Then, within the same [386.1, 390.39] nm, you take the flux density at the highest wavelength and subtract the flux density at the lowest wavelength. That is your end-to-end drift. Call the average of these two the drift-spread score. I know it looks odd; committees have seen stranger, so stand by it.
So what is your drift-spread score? -0.1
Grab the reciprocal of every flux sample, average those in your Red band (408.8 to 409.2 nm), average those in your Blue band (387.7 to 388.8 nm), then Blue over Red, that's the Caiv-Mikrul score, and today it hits 1.14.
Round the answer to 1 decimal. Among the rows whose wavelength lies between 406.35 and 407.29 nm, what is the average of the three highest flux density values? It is 11.4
